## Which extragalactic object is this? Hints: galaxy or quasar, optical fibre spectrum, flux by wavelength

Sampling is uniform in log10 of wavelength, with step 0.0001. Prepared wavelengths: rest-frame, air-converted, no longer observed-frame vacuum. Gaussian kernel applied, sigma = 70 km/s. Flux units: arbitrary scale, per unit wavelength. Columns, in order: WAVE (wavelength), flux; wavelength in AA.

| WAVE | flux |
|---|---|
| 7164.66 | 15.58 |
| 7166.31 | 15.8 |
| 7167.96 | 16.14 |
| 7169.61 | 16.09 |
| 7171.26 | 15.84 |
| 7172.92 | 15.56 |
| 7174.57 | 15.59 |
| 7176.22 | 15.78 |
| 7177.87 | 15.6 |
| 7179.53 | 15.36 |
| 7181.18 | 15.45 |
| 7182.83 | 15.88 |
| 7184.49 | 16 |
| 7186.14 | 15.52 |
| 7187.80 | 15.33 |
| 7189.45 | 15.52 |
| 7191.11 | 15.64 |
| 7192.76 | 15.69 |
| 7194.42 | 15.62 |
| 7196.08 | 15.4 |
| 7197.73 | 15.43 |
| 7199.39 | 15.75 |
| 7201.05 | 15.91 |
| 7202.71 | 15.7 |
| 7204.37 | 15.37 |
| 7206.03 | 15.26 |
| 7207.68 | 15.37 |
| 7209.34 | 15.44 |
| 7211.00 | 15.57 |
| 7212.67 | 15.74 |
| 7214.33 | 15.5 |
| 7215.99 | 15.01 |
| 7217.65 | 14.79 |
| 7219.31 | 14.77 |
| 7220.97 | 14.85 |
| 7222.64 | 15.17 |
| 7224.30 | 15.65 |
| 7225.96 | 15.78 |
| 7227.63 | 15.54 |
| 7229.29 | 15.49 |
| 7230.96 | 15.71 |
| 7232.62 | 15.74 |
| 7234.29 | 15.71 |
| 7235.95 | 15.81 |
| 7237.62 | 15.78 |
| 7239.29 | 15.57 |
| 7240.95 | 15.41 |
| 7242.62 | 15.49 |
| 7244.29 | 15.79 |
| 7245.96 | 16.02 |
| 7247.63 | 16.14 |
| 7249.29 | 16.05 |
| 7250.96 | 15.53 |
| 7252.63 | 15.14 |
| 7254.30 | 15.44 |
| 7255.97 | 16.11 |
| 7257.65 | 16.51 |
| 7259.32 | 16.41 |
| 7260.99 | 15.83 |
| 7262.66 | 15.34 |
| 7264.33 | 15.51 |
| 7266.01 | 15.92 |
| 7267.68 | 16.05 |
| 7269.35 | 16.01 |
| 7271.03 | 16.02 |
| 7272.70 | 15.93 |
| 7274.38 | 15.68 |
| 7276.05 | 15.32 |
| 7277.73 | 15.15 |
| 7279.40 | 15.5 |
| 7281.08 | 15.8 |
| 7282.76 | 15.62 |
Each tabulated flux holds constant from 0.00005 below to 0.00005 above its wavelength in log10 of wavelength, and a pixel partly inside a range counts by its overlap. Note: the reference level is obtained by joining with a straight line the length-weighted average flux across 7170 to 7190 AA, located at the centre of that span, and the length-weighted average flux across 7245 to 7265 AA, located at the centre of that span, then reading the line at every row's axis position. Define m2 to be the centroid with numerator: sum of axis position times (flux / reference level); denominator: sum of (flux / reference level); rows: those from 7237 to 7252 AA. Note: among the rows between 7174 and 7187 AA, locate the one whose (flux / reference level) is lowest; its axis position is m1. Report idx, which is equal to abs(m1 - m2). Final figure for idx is 64.8 AA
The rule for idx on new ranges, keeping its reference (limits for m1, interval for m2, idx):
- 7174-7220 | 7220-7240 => 10.9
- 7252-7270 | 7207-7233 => 32.5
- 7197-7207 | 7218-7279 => 42.5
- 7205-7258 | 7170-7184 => 42.3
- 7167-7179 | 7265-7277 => 98.1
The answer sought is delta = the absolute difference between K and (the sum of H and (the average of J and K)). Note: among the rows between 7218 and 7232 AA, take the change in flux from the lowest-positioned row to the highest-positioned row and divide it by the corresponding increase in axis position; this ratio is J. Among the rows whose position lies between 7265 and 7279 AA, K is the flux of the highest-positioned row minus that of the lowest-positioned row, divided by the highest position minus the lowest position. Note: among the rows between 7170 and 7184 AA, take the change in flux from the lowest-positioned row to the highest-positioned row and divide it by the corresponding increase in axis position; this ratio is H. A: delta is 0.077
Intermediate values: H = 0.003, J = 0.08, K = -0.07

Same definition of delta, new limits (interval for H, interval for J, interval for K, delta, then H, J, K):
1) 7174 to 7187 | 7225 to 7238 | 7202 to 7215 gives 0.003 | -0.006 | 0.00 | -0.02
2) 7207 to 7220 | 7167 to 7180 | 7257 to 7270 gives 0.064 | -0.052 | -0.07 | -0.04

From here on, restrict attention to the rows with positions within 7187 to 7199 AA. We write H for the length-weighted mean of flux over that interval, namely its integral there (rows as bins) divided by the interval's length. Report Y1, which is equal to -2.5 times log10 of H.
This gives -2.98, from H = 15.53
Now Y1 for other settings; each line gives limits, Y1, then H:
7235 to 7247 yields -2.99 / 15.70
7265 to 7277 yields -3.00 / 15.83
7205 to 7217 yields -2.97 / 15.41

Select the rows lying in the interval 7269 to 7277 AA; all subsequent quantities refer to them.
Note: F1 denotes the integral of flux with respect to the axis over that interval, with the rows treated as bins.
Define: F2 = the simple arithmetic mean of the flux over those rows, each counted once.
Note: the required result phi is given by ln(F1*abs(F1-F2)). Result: 9.5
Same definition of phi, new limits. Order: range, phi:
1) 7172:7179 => 9.2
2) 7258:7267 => 9.8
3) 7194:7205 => 10.2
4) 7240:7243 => 7.3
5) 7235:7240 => 8.5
